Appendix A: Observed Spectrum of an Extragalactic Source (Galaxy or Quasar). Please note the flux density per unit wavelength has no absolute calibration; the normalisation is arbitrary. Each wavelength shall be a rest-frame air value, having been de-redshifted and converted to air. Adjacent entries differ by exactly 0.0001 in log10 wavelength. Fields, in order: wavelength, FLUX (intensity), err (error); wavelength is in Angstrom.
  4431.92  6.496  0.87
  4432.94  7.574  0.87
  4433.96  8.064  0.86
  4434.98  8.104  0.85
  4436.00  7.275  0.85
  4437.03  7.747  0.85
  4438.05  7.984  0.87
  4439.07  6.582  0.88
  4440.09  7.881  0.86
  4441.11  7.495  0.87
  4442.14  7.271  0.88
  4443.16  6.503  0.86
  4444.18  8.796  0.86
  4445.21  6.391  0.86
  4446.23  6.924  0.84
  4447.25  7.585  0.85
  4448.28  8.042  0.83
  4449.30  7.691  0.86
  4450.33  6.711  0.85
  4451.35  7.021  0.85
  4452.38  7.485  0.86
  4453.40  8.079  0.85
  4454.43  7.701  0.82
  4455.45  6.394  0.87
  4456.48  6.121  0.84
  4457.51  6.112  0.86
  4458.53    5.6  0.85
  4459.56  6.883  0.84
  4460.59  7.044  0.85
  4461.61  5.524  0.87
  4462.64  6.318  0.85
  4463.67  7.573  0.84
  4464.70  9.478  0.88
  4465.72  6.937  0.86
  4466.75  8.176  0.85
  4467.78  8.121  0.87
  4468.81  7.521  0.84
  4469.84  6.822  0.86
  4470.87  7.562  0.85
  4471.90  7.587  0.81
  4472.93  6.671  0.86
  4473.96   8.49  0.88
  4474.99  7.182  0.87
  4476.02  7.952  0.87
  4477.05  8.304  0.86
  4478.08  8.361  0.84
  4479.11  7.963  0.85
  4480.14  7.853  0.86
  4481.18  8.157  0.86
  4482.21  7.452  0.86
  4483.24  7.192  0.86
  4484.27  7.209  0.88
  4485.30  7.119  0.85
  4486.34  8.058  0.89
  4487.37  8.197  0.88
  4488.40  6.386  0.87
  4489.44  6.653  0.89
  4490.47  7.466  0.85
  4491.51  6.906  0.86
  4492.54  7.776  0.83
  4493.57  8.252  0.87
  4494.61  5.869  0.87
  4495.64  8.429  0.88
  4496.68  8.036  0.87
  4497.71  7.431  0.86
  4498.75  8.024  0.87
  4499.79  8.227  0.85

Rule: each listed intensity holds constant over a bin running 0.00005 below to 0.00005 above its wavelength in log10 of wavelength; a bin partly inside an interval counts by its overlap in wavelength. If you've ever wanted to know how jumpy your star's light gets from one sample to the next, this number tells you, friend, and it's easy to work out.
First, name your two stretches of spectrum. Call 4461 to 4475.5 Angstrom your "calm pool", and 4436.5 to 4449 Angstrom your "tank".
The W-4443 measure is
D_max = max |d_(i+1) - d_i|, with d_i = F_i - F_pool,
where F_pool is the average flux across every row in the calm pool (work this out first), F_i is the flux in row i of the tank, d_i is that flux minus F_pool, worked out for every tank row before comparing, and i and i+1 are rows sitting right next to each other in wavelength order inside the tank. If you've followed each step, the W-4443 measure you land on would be 2.4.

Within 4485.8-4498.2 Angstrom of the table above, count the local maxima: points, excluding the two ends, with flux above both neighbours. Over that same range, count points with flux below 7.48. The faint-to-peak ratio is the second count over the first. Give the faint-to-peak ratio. 1.5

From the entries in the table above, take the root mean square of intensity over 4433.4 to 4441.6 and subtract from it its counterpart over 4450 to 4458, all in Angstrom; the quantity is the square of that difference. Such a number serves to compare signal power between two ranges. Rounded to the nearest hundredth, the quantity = 0.45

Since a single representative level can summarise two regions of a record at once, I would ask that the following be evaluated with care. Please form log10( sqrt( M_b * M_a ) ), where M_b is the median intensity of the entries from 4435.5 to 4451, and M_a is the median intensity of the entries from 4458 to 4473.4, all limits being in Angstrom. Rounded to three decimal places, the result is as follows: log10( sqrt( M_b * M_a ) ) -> 0.861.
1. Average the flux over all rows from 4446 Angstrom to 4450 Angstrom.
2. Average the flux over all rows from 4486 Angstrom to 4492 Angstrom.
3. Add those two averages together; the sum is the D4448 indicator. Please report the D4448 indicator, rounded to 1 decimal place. 14.8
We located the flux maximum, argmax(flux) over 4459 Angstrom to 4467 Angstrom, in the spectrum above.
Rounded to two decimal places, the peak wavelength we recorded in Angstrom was 4464.70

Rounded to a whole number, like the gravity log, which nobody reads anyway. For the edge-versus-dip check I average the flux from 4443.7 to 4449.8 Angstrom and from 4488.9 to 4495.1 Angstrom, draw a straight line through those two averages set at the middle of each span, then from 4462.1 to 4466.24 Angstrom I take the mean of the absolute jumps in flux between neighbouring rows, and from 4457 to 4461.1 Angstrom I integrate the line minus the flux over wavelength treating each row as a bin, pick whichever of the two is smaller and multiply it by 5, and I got 10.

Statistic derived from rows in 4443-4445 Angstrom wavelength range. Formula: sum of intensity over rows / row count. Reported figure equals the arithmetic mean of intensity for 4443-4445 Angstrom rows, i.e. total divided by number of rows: 7.6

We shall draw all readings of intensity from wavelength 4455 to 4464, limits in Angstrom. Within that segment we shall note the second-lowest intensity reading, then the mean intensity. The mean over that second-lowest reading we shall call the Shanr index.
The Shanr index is 1.14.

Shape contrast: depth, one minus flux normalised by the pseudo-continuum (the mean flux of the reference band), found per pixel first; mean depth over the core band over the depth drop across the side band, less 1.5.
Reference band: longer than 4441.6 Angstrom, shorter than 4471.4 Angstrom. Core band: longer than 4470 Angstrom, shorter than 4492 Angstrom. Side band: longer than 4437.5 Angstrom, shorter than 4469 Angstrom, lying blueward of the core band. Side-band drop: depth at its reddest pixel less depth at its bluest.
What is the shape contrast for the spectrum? -2.3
